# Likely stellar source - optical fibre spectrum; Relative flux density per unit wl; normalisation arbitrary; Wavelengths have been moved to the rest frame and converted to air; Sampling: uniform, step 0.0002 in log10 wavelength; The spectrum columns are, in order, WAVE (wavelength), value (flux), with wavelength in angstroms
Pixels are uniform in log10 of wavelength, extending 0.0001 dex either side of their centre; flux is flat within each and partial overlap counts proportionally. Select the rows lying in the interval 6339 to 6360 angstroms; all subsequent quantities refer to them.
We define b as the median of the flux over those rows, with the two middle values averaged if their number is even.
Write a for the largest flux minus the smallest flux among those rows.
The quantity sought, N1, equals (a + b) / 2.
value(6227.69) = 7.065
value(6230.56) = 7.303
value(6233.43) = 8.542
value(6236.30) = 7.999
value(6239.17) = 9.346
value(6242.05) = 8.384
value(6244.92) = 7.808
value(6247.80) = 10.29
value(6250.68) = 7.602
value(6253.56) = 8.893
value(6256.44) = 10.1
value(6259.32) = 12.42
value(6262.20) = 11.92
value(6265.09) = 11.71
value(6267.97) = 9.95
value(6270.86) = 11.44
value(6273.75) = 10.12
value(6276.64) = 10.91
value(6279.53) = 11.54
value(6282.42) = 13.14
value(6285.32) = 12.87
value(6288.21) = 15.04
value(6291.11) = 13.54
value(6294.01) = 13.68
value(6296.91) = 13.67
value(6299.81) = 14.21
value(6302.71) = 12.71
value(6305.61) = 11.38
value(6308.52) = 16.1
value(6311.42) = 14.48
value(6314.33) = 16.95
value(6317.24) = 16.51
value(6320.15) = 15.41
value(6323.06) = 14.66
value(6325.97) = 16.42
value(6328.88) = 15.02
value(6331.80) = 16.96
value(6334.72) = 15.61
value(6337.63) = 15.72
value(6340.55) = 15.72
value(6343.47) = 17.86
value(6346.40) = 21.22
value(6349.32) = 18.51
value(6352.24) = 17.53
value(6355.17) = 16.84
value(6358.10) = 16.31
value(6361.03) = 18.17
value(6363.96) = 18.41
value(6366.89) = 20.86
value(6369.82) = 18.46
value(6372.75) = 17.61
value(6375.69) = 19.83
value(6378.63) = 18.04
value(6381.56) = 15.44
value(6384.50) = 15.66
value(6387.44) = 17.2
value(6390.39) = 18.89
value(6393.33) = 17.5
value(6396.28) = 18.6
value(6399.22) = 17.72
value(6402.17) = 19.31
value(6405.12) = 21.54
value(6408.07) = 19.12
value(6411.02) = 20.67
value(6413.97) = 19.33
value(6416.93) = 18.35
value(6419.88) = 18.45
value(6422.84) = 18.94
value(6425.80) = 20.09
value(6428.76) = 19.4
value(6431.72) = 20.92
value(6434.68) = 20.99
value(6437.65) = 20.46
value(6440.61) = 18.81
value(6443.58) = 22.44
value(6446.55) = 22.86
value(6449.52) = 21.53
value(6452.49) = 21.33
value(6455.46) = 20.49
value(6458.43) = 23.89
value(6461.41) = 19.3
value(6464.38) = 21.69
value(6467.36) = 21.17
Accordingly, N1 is 11.5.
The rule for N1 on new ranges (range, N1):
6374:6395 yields 10.9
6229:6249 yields 5.7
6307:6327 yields 9.3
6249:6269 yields 7.5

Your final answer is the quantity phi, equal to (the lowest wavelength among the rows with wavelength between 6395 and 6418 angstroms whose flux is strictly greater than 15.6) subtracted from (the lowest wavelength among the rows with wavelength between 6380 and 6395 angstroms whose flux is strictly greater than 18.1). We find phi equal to -5.9 angstroms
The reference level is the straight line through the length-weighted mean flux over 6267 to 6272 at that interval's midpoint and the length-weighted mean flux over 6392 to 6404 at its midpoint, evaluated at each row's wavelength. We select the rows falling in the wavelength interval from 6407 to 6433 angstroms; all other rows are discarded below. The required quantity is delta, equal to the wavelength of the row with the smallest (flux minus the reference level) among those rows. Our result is 6419.88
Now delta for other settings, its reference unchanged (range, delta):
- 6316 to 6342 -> 6323.06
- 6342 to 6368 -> 6358.10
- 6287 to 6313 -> 6305.61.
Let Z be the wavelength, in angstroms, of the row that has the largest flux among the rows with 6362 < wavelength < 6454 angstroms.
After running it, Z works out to 6446.55 angstroms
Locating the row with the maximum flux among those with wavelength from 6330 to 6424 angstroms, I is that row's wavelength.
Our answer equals 6405.12 angstroms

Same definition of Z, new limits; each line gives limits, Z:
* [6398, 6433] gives 6405.12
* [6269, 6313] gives 6308.52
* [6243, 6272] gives 6259.32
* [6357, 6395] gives 6366.89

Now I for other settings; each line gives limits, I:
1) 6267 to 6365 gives 6346.40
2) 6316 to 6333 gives 6331.80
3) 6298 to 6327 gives 6314.33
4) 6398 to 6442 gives 6405.12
